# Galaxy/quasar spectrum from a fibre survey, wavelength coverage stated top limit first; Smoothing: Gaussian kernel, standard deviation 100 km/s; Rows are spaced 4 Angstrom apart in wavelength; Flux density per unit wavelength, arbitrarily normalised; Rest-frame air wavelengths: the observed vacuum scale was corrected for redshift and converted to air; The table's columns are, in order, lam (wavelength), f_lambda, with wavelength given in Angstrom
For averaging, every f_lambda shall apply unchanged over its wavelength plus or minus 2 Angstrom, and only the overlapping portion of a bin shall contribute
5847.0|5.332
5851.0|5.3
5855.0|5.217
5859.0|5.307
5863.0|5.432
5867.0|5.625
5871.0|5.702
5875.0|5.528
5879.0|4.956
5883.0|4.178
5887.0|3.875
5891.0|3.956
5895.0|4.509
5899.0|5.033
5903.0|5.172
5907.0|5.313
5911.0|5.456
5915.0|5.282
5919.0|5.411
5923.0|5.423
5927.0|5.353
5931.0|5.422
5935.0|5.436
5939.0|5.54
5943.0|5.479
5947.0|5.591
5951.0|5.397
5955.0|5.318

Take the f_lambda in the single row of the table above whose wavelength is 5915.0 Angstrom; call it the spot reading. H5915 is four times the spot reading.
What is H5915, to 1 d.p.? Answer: 21.1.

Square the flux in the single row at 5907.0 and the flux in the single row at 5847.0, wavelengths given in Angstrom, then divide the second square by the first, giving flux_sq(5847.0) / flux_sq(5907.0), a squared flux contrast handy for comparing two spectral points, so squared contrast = 1.01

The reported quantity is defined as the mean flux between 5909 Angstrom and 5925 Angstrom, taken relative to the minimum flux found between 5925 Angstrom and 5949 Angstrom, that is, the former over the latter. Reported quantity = 1.01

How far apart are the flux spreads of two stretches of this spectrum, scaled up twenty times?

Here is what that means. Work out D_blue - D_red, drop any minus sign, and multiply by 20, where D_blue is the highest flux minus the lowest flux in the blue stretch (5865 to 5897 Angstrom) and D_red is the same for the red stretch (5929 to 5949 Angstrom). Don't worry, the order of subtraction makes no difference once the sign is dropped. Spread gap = 33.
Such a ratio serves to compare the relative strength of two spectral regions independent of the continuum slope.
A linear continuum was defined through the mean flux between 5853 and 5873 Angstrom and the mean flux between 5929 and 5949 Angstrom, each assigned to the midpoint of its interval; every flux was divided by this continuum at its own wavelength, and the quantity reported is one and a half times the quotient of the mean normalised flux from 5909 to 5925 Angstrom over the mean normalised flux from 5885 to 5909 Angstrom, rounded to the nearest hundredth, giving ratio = 1.74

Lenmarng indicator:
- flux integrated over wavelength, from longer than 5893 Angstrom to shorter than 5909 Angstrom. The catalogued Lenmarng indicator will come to 80.1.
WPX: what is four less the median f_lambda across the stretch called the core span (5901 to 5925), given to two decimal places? -1.36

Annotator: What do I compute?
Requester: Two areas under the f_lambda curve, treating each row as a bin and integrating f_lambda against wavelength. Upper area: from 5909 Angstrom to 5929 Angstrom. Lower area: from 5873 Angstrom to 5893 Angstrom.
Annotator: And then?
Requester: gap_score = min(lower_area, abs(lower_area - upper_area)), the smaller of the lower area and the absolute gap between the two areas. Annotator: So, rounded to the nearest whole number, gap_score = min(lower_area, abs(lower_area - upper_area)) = 18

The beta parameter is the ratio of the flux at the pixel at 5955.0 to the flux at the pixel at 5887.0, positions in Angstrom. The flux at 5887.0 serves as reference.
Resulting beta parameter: 1.37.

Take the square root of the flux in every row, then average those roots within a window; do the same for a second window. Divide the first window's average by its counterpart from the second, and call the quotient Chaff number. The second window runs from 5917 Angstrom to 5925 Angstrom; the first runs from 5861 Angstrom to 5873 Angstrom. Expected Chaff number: 1.02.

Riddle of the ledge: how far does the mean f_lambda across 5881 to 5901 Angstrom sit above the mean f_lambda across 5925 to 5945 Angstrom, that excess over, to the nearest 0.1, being -1.1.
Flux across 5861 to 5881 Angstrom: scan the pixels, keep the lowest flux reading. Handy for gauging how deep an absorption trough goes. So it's 4.956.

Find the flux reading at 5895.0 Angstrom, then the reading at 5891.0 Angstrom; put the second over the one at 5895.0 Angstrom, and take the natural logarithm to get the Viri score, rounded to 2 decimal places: -0.13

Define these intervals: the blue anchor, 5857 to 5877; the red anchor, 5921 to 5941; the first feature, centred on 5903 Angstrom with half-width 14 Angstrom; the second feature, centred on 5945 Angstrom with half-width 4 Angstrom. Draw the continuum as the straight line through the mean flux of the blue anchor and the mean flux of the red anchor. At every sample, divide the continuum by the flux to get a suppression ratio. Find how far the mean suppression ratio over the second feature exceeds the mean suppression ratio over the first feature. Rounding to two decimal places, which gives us -0.14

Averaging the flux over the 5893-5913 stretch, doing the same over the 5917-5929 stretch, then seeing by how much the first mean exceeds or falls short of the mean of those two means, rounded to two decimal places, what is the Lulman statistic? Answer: -0.15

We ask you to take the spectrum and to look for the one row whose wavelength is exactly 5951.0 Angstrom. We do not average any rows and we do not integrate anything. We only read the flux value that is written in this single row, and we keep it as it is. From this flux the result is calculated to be 5.397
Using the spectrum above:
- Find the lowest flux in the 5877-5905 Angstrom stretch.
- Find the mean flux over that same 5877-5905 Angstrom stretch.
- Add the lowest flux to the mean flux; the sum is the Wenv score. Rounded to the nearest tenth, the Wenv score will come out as 8.4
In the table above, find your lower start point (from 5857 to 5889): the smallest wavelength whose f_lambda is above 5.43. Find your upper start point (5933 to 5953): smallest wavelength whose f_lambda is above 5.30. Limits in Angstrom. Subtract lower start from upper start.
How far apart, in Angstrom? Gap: 72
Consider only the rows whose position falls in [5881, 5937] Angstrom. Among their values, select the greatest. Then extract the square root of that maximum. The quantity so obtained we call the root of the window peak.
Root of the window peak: 2.34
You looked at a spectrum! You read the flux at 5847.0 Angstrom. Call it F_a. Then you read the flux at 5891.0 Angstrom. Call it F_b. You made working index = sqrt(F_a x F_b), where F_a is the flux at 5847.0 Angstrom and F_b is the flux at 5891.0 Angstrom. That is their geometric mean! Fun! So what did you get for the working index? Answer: 4.6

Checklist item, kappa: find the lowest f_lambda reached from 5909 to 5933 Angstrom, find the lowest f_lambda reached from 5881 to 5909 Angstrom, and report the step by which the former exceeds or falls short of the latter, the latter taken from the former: 1.4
